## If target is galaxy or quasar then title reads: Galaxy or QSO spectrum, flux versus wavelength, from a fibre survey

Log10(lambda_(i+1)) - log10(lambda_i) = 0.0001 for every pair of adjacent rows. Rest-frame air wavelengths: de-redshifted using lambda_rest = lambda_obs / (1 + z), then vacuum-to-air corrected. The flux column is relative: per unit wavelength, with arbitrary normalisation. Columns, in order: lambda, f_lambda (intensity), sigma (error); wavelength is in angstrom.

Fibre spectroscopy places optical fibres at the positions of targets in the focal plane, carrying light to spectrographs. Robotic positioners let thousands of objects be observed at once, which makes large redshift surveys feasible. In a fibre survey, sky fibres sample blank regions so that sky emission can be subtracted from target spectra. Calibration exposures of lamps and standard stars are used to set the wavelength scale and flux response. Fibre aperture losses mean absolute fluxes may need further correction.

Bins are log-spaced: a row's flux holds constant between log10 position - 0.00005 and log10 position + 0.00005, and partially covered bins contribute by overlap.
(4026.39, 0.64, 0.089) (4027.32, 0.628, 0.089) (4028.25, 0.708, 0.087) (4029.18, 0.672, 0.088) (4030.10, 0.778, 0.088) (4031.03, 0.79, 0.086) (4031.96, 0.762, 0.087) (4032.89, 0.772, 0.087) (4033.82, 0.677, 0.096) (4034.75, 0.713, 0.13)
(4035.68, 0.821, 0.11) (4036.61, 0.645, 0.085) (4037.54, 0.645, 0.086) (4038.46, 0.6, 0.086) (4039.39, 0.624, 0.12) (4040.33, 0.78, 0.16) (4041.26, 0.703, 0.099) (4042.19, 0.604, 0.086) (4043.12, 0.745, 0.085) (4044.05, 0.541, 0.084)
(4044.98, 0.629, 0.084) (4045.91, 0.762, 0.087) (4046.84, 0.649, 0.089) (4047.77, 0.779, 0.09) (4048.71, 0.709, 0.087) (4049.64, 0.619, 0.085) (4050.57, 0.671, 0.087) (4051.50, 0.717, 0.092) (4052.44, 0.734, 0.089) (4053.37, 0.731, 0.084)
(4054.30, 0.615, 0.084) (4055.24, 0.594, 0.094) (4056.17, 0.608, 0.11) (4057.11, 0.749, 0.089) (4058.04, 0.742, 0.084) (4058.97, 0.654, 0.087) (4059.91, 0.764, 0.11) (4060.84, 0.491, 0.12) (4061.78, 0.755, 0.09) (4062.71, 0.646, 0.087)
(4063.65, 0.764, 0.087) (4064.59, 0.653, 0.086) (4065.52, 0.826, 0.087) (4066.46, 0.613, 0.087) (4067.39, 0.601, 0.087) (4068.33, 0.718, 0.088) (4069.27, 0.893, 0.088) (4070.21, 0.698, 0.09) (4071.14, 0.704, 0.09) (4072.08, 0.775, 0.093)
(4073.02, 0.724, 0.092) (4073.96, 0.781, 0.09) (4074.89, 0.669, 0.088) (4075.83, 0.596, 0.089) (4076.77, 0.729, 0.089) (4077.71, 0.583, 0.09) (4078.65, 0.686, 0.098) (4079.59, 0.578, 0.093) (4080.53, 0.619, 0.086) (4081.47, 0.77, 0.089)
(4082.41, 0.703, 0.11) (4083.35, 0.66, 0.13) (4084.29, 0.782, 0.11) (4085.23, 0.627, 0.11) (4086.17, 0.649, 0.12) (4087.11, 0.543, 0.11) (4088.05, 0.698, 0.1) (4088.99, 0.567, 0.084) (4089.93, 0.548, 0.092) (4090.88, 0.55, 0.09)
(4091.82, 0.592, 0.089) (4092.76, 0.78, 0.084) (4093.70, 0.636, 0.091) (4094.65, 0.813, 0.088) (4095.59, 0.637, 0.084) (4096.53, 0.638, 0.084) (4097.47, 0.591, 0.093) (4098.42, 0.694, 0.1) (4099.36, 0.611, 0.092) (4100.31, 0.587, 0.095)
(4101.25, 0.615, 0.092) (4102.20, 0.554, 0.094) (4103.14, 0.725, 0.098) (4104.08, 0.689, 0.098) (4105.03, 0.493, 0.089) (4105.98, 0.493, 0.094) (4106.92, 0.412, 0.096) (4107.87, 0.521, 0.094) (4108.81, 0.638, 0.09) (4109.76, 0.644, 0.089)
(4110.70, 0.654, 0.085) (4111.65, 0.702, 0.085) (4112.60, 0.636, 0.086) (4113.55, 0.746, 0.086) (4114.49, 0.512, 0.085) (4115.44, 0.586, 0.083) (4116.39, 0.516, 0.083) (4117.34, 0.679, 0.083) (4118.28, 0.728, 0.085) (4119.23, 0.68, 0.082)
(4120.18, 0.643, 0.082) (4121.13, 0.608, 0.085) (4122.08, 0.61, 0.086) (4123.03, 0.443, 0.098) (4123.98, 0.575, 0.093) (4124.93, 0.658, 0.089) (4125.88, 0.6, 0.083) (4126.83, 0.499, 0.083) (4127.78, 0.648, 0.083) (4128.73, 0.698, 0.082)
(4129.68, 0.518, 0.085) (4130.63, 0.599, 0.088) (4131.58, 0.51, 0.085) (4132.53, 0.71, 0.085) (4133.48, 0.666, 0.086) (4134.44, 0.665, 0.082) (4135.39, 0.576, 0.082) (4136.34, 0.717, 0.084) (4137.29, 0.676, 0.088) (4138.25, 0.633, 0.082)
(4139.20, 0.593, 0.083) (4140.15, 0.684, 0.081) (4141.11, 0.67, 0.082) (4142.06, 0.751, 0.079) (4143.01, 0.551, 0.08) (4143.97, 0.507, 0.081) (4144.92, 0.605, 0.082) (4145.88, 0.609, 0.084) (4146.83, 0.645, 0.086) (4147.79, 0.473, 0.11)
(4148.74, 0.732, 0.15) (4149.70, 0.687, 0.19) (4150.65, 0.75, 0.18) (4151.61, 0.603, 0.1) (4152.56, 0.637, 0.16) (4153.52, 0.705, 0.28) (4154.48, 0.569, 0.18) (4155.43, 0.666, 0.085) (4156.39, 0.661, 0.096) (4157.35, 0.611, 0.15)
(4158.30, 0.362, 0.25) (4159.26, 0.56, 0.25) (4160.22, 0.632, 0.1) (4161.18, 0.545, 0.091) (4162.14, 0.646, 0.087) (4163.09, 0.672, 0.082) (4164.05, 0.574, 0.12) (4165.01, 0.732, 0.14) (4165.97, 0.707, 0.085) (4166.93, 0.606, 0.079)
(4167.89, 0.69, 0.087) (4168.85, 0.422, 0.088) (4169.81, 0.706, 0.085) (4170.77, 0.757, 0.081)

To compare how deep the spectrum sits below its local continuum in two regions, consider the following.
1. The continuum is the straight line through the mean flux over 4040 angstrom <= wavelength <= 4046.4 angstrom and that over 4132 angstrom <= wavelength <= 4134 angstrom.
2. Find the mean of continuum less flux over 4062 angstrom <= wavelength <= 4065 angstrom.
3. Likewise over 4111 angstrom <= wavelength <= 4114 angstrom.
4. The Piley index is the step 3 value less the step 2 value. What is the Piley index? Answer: 0.00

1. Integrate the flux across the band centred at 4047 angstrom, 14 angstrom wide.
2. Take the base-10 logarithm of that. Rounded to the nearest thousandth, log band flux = 0.985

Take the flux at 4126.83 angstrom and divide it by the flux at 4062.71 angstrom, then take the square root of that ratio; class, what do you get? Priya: 0.88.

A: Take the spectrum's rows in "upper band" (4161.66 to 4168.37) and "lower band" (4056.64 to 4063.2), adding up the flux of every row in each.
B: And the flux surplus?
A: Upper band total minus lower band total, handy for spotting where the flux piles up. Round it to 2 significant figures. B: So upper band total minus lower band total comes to -0.17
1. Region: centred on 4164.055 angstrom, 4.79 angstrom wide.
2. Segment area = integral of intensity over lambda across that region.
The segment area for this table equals 3.19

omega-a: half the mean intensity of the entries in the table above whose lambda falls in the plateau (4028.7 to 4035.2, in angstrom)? 0.369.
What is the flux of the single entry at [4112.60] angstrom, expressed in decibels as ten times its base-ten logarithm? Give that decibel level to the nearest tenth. -2.0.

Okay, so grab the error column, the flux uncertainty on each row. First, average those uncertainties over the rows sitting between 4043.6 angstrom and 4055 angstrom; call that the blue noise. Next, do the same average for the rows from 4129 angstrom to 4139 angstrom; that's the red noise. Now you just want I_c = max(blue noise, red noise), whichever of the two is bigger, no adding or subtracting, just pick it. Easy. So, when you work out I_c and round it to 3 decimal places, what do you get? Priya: 0.087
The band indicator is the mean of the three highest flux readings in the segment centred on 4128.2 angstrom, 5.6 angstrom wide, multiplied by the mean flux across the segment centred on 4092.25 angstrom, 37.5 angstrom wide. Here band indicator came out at 0.41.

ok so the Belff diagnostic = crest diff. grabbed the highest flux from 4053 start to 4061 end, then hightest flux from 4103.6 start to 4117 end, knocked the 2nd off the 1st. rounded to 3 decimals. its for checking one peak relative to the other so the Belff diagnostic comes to 0.018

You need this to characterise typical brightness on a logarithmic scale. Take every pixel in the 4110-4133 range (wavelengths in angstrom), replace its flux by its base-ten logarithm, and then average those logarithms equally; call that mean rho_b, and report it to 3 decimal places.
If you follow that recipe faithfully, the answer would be -0.215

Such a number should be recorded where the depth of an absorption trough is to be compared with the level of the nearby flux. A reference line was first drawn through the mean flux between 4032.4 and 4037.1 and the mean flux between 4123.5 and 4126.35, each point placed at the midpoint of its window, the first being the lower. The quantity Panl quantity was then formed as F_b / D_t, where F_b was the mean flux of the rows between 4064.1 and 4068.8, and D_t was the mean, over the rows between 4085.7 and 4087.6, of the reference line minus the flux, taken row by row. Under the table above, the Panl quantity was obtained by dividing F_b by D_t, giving 11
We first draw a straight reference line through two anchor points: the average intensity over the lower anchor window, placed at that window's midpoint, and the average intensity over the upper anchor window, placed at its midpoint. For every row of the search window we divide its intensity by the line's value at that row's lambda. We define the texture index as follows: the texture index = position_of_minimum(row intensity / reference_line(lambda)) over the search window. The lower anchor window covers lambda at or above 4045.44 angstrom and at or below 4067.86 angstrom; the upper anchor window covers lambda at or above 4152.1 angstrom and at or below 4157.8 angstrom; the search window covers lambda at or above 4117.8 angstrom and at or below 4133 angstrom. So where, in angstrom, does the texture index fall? 4123.03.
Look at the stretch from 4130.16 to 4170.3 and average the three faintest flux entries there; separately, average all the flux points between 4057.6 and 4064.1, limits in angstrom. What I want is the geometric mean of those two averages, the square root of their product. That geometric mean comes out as 0.537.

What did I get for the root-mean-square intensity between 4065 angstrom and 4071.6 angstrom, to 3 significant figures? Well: 0.729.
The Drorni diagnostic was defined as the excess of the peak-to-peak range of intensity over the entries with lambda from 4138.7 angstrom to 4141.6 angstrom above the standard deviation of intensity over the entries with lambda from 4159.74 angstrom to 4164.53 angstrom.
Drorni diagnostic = 0.04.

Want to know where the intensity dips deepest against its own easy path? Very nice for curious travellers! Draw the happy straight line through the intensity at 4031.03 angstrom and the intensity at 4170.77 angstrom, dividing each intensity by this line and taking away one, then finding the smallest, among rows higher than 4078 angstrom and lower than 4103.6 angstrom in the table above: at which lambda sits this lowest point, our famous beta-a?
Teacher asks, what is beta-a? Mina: 4087.11 angstrom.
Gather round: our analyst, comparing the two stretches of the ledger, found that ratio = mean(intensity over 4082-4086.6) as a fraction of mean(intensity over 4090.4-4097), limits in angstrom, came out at 1.03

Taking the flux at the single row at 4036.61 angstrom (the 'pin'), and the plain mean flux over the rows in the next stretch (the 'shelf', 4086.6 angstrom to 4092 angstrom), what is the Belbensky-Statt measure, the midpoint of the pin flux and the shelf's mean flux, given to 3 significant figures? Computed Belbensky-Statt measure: 0.614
